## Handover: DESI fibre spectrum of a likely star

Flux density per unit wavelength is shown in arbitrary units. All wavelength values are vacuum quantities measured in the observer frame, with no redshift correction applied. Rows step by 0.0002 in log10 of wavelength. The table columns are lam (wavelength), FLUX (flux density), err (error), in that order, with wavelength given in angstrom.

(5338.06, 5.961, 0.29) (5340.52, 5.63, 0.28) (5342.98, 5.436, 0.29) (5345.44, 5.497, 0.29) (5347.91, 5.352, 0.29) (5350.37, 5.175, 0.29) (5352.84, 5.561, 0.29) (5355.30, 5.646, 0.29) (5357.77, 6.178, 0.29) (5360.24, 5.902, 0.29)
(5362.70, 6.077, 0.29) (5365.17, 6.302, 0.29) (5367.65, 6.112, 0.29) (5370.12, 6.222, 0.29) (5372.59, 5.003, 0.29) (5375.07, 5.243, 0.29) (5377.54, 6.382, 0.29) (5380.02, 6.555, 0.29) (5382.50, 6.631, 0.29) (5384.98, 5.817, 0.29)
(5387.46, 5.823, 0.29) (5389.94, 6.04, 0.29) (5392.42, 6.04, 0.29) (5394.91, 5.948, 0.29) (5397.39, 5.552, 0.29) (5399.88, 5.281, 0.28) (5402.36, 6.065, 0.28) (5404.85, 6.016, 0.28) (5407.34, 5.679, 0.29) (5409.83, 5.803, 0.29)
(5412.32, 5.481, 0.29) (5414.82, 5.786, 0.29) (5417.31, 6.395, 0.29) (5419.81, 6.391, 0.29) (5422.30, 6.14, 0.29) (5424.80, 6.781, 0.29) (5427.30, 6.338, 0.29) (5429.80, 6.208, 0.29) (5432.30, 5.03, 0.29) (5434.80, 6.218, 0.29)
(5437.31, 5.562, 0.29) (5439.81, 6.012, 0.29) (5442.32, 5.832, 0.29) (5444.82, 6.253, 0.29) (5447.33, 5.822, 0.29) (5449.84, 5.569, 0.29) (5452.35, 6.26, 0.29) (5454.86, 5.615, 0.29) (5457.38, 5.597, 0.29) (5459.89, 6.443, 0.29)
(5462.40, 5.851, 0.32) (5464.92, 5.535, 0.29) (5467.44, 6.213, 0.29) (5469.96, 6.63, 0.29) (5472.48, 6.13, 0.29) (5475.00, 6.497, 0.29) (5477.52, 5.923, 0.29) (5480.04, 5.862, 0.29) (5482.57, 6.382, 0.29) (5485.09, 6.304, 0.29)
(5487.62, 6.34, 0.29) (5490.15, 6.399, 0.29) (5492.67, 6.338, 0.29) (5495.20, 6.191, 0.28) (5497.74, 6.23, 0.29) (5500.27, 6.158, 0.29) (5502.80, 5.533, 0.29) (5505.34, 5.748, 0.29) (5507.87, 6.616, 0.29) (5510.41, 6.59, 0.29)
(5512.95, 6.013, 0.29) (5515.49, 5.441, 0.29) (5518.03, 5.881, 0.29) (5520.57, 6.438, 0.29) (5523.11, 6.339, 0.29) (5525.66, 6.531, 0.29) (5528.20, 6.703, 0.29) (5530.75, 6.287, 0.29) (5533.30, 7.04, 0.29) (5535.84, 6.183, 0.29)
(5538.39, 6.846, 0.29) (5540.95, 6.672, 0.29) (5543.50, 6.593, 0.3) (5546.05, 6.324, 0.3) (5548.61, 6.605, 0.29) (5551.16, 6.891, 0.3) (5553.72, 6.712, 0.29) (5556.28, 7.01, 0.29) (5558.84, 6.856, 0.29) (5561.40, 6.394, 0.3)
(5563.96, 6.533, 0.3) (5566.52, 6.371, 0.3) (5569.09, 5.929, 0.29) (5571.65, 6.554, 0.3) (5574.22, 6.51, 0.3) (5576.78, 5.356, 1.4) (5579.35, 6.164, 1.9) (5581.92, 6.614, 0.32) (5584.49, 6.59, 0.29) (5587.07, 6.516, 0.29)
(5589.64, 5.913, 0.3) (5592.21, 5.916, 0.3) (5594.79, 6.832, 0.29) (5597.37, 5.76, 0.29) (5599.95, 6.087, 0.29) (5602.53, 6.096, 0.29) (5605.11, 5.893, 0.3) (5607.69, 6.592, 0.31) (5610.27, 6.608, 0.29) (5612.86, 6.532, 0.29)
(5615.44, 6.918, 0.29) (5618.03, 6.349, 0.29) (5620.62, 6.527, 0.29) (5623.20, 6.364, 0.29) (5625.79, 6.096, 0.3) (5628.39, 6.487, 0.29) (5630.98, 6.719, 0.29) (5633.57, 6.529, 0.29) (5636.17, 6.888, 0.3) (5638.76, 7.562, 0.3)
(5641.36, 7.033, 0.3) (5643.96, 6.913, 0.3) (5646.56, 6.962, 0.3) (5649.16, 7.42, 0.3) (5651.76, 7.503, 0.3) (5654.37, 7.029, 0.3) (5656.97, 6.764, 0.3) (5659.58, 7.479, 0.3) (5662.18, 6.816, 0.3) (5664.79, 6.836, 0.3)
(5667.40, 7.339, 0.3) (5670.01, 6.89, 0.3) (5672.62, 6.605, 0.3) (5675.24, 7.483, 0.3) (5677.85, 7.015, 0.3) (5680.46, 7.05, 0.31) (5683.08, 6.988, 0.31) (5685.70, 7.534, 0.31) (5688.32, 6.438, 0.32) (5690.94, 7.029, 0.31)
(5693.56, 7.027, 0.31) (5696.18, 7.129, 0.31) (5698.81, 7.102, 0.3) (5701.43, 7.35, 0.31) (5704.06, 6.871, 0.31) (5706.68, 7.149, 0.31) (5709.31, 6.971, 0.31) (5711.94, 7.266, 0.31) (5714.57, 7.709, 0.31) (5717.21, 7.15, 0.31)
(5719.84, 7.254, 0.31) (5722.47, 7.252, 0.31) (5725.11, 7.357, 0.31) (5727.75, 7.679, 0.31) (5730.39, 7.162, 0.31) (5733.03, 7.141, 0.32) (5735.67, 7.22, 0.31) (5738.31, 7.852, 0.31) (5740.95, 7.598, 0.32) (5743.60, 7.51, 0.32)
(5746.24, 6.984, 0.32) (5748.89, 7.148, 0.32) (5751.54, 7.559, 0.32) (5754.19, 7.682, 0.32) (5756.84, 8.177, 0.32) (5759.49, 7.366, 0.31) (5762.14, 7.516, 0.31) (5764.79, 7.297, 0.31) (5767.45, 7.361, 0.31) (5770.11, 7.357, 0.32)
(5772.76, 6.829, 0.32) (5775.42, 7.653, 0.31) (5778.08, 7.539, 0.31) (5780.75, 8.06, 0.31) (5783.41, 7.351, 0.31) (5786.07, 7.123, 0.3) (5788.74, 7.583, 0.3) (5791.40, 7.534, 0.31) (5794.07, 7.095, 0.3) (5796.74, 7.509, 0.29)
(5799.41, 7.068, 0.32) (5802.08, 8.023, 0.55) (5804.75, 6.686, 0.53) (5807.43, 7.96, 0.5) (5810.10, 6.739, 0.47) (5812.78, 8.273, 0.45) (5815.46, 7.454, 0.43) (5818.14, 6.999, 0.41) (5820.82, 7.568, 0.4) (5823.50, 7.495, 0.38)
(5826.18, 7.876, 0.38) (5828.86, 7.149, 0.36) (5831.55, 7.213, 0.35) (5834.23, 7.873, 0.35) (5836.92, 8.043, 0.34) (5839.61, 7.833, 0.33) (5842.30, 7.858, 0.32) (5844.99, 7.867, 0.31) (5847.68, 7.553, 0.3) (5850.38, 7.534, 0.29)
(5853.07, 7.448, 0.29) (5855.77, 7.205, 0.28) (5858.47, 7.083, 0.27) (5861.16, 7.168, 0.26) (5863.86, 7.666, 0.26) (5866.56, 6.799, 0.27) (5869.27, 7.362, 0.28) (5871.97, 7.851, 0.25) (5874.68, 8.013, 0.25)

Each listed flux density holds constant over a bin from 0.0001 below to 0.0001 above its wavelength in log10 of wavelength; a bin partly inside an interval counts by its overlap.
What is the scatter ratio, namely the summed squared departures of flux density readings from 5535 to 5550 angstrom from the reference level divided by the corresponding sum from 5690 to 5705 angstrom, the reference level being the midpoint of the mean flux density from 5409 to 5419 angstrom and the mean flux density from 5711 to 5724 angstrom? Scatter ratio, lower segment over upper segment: 0.2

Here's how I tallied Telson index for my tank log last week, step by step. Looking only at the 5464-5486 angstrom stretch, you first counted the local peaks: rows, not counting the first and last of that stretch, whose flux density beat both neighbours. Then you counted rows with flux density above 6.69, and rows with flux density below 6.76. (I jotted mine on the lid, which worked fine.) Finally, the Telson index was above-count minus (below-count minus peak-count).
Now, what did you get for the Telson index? -6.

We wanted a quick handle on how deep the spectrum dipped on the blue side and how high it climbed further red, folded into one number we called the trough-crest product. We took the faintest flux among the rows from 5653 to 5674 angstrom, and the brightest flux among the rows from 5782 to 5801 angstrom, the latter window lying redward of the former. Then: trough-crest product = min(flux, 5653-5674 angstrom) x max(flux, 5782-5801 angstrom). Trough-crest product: 50.1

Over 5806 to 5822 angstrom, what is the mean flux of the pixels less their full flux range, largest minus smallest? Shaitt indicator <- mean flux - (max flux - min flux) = 6.0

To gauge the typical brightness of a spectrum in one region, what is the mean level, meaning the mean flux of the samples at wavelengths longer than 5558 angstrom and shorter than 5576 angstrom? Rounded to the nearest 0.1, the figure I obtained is 6.4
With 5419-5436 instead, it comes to 6.2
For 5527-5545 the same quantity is 6.6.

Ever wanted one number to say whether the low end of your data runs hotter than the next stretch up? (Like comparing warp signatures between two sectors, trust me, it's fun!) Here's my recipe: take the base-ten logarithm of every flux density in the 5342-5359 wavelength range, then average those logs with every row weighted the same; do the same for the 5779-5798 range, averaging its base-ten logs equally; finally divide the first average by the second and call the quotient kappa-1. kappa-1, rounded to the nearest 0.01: 0.85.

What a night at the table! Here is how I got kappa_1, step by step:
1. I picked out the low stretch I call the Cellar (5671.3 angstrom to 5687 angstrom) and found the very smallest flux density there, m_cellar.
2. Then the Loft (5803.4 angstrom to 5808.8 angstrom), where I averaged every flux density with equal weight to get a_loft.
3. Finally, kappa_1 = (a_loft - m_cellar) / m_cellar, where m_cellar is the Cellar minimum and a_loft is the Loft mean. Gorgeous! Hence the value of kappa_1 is 0.11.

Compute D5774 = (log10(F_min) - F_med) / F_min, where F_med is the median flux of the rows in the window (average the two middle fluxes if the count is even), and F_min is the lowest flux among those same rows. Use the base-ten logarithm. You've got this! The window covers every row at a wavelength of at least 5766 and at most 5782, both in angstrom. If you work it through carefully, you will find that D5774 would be -0.97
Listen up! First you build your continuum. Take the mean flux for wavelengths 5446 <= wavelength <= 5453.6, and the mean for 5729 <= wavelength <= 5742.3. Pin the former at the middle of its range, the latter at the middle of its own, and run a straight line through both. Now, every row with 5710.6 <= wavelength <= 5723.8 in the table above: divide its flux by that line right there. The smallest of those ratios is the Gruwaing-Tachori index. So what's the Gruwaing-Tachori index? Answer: 0.980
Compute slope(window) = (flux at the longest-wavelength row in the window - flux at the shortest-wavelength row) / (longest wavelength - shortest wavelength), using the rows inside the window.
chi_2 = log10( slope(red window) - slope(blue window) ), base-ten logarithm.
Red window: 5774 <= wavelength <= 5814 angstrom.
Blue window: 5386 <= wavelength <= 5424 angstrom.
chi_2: -2.1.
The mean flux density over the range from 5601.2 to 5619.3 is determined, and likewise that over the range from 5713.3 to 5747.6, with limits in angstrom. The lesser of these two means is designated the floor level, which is 6.4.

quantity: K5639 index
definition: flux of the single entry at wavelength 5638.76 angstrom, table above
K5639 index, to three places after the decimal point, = 7.562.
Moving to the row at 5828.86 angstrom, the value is 7.149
